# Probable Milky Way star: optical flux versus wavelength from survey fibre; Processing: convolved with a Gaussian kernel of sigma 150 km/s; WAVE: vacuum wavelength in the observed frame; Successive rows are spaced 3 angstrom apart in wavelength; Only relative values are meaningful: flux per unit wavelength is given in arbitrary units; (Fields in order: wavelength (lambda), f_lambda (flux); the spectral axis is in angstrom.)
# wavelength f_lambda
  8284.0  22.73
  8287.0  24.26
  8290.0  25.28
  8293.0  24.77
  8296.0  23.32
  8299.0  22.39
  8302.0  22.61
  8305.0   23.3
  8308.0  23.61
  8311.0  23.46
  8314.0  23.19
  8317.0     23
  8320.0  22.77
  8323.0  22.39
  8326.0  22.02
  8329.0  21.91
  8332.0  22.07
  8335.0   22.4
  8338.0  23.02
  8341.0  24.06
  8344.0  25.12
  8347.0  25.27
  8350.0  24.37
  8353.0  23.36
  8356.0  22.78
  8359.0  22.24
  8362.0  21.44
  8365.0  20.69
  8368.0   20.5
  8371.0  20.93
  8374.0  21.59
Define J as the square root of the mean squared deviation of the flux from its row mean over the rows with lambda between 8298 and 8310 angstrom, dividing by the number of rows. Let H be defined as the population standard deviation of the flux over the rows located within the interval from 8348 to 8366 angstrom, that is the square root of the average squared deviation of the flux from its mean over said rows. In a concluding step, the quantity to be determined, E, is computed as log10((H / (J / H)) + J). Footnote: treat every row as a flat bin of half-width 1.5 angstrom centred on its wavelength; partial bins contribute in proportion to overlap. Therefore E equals 0.54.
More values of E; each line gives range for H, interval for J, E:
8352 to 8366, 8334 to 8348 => 0.28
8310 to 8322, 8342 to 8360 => 0.08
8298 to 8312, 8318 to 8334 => 0.03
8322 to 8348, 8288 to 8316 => 0.43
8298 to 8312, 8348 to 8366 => 0.15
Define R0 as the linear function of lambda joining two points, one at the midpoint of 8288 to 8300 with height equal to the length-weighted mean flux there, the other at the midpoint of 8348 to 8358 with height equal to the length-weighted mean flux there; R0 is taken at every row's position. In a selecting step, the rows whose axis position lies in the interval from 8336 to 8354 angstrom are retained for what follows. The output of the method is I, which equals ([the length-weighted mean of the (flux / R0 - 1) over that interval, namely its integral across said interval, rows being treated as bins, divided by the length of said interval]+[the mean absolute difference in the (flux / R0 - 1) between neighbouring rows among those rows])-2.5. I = -2.44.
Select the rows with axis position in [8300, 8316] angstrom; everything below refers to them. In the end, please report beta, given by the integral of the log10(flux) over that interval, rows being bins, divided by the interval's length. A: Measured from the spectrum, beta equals 1.37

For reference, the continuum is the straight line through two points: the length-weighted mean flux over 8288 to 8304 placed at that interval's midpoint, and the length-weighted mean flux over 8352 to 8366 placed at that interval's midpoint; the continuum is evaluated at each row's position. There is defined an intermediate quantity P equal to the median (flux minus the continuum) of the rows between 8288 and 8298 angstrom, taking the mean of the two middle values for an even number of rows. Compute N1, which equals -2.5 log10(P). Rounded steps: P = 1.01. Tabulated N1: 0.0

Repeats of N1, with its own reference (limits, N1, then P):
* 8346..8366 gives 0.6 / 0.60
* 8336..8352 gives -0.8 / 2.04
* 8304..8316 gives 3.1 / 0.06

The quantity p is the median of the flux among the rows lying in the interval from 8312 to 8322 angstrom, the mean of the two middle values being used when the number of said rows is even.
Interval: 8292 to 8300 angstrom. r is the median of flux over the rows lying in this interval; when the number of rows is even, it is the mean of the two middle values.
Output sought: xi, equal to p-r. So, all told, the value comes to -0.3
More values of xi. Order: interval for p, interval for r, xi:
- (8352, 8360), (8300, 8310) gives -0.5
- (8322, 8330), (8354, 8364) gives -0.2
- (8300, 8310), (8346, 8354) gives -1.1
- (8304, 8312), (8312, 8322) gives 0.5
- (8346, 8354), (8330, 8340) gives 2.0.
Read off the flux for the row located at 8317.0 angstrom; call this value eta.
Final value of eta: 23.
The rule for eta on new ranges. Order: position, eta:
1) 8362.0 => 21.44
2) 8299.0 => 22.39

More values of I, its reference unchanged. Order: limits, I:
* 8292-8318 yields -2.51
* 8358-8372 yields -2.58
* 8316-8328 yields -2.54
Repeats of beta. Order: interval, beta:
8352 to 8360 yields 1.36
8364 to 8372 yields 1.32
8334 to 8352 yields 1.38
